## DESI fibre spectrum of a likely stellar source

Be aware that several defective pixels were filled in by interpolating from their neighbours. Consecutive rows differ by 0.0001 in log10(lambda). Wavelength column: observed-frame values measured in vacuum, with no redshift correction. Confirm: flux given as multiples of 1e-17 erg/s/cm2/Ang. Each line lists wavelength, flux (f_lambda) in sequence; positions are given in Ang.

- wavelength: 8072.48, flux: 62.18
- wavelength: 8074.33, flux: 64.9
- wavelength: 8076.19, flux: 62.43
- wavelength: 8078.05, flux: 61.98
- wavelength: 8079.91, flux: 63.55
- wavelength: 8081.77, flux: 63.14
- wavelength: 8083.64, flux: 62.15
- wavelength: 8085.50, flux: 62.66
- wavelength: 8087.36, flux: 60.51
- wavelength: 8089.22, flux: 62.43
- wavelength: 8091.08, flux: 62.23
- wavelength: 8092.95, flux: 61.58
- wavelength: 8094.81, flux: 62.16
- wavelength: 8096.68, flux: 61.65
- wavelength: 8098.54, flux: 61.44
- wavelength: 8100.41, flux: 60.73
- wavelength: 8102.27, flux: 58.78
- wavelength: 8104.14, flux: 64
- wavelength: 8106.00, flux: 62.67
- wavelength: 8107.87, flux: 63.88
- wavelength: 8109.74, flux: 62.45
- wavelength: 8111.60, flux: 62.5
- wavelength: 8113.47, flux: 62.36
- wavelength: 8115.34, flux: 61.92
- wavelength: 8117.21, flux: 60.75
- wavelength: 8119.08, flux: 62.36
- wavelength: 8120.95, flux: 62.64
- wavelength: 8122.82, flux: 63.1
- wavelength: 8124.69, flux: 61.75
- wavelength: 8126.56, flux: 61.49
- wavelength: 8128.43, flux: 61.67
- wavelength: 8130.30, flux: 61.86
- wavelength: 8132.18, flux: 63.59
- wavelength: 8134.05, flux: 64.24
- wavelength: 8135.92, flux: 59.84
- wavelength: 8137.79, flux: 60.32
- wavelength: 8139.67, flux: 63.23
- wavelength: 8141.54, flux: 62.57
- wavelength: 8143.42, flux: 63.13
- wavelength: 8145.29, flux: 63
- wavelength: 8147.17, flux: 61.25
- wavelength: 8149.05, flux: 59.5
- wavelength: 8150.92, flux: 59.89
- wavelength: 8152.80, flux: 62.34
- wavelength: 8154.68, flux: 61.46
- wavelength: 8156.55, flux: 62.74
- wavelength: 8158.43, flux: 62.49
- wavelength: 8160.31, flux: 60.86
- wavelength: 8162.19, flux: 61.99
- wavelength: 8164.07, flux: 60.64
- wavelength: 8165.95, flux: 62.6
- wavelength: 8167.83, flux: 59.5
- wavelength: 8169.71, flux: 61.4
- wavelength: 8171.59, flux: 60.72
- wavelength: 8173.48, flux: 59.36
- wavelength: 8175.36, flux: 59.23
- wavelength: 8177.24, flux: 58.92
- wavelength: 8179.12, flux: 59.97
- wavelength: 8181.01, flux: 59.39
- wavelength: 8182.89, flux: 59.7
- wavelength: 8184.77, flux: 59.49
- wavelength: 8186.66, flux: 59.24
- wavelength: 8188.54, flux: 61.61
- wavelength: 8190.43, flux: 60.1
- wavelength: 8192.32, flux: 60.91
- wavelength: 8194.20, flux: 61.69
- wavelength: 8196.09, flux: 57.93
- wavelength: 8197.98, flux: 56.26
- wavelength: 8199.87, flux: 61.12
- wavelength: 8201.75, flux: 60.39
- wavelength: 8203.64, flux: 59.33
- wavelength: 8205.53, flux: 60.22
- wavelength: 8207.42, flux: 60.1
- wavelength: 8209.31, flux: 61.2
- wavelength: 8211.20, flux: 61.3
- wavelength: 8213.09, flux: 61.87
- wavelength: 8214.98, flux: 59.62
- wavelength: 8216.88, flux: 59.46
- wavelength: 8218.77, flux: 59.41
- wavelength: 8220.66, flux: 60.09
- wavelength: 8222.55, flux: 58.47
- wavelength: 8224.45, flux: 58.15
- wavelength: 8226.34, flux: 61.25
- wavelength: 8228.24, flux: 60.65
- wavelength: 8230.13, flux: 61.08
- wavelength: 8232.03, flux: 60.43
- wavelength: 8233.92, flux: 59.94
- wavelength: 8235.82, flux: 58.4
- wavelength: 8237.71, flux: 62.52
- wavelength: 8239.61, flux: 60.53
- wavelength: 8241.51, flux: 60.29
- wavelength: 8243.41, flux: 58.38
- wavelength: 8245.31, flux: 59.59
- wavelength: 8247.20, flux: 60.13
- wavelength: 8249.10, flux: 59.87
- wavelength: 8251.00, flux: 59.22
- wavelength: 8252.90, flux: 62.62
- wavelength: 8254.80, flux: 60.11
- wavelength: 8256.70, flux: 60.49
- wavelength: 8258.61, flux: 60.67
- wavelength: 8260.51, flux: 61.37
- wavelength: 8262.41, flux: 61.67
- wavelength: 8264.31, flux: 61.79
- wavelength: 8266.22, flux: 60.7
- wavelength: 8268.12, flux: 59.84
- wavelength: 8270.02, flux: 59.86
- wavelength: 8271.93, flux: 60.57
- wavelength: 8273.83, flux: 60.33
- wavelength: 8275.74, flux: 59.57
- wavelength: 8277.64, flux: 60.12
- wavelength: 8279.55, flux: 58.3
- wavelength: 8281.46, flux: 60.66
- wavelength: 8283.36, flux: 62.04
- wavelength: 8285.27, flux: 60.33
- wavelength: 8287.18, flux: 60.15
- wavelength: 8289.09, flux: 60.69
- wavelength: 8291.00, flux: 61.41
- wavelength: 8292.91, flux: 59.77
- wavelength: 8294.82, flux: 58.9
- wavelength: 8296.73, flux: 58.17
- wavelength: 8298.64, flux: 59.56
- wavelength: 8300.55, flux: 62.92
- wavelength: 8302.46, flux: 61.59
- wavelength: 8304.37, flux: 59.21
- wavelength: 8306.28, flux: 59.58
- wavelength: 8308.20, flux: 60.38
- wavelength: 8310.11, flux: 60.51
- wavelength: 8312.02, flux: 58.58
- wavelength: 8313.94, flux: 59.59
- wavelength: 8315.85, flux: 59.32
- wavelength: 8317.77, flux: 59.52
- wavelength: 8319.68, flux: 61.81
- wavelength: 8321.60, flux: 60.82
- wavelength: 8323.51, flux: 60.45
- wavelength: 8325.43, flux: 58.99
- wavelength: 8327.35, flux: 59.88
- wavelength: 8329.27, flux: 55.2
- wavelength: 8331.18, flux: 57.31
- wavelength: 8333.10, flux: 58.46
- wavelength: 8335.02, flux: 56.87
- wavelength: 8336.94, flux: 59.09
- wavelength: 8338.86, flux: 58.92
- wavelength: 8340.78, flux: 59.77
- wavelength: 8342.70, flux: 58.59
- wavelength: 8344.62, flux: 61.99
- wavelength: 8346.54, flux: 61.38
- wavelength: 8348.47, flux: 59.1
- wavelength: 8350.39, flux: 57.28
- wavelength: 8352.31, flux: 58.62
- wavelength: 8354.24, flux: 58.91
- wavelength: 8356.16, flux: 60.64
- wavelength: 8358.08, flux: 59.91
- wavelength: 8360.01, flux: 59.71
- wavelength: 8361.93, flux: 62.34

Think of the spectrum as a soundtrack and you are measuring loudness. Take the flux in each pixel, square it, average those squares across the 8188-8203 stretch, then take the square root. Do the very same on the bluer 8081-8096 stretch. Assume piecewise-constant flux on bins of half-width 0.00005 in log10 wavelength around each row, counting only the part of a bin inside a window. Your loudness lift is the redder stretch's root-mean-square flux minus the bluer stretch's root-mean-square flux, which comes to -2.1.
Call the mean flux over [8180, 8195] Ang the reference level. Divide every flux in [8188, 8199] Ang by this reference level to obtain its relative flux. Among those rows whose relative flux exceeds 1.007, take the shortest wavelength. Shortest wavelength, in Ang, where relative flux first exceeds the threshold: 8188.54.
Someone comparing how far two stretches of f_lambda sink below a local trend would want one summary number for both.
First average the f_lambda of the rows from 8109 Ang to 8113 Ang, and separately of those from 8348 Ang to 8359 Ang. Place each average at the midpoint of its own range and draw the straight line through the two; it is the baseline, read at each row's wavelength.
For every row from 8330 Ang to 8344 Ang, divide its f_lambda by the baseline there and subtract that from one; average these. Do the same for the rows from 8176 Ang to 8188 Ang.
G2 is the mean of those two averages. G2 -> 0.024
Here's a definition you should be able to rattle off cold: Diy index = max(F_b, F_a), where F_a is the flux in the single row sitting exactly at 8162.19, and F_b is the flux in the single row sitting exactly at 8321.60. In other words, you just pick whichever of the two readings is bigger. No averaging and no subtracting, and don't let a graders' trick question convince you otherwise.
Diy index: 62.0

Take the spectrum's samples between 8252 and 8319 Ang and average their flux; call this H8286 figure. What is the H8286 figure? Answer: 60.3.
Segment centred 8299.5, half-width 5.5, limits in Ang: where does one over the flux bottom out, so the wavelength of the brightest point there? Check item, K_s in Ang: 8300.55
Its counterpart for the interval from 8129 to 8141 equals 8134.05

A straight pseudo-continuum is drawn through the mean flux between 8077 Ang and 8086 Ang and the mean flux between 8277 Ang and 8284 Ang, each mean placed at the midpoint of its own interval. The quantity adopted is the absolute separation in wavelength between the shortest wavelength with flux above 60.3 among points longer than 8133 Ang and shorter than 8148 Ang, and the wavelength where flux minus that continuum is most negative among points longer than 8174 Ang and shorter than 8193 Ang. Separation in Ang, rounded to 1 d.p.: 43.2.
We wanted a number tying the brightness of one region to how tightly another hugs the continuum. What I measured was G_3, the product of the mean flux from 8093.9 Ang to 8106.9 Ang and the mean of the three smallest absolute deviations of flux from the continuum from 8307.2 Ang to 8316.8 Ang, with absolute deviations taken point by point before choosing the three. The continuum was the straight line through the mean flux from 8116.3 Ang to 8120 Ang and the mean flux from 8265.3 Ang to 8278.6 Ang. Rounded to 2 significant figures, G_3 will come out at 24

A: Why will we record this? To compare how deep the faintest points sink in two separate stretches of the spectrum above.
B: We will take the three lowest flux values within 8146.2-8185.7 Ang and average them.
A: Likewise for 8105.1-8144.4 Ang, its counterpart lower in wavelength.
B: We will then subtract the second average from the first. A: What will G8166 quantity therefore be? -1.1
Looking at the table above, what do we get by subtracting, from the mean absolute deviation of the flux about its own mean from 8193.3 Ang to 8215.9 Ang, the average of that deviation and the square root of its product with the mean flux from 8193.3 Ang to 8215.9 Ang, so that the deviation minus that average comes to -3.65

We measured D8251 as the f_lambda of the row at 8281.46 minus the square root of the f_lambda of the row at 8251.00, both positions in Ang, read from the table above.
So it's 53.0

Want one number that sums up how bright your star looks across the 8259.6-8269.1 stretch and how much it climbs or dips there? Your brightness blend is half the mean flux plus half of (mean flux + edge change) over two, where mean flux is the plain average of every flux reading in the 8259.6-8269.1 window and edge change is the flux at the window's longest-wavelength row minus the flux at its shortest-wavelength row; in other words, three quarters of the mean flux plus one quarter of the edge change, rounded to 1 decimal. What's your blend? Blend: 45.4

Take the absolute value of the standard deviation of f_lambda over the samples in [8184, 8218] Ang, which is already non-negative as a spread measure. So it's 1.4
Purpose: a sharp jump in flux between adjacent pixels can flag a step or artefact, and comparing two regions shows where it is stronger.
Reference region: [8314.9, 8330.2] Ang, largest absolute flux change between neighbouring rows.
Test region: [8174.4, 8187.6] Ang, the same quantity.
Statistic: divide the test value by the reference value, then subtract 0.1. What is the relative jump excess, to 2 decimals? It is 0.12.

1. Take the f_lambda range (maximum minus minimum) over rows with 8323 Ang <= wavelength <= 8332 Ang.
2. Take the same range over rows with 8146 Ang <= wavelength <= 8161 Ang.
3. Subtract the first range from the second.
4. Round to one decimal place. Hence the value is -2.0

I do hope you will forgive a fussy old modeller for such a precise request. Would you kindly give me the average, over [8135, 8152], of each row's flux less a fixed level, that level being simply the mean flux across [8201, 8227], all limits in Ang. 1.4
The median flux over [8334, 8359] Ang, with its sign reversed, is -59.1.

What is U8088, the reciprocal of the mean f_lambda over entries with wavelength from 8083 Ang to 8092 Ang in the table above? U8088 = 0.0161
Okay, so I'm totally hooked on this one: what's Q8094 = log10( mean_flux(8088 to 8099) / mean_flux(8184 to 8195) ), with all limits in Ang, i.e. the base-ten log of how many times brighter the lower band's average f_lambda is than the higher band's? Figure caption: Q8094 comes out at 0.010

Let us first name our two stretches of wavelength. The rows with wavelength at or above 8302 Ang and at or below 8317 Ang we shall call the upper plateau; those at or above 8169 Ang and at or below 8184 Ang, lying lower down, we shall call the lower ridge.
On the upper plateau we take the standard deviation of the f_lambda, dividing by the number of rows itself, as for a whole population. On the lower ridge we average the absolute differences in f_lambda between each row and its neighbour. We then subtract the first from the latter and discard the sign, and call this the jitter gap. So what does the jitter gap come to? 0.25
